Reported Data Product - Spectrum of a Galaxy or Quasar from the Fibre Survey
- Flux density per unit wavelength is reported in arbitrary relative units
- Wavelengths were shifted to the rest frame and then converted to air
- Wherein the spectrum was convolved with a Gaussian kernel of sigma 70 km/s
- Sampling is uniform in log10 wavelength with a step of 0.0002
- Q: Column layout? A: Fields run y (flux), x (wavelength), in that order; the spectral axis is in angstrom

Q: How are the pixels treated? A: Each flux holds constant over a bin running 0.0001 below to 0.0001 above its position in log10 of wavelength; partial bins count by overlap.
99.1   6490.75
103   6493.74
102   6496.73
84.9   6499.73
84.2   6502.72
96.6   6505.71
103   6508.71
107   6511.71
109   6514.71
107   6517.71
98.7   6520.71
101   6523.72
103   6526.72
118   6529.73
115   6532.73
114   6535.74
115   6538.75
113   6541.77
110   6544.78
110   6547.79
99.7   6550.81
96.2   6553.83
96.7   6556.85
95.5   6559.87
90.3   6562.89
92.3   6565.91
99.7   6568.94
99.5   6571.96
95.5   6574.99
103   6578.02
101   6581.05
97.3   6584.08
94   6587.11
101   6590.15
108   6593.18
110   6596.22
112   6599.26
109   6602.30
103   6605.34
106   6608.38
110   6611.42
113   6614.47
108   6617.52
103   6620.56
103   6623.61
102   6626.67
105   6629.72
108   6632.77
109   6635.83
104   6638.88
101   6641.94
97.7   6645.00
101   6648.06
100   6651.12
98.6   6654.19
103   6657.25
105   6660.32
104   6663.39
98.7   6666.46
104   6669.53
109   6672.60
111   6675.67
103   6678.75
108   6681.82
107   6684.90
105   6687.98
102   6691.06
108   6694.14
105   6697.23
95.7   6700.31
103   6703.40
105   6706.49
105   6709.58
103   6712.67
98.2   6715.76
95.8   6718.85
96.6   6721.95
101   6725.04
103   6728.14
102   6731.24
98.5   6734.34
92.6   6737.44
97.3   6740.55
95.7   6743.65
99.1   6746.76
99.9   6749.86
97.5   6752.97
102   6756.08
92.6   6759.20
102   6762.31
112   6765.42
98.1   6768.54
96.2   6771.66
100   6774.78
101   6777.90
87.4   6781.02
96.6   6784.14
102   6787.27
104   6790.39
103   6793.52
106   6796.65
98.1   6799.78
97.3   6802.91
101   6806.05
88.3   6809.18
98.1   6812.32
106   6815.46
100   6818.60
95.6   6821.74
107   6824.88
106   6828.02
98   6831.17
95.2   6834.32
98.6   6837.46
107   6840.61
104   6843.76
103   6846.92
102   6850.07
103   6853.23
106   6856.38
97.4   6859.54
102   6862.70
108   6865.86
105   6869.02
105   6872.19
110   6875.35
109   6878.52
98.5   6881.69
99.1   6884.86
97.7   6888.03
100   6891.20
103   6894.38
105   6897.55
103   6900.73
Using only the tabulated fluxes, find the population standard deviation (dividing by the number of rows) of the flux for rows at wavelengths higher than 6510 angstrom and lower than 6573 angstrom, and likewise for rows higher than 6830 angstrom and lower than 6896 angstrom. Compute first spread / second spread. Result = 2.0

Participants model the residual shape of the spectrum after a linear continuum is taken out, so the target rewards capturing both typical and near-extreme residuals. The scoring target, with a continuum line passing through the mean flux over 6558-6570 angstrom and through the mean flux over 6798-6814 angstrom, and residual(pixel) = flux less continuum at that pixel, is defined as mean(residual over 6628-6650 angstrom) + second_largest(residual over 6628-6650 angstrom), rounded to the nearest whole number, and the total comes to 22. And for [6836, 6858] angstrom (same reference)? 15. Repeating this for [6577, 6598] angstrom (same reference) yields 21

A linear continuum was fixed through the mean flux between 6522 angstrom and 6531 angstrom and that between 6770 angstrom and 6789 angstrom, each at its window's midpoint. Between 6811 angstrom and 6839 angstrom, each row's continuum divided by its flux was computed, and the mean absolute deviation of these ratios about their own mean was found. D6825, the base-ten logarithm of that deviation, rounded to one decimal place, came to -1.5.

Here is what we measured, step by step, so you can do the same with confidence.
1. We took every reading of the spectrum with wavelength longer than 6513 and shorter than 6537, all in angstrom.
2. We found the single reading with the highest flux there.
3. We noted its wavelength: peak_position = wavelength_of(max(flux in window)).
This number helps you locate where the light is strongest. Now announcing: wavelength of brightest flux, 6529.73 angstrom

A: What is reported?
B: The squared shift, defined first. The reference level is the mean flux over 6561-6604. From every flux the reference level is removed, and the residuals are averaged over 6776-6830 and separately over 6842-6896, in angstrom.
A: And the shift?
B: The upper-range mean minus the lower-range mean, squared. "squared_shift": 11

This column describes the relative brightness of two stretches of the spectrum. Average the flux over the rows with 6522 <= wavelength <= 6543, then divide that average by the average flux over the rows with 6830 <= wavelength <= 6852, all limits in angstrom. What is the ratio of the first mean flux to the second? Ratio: 1.10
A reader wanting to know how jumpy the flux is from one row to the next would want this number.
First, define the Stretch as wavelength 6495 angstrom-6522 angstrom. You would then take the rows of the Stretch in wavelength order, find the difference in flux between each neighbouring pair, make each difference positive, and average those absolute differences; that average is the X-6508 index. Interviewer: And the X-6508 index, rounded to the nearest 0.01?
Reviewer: 6.61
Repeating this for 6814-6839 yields 5.29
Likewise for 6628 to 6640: 3.00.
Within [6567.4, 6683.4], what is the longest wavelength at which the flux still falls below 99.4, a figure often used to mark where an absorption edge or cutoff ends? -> 6666.46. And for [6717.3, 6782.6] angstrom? 6781.02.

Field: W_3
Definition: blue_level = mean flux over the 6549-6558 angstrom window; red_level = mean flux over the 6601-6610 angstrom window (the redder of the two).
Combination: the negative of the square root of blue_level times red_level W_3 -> -102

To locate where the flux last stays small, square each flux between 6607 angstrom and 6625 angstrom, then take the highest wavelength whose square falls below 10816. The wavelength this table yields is 6623.61 angstrom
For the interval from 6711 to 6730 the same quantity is 6728.14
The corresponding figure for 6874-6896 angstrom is 6894.38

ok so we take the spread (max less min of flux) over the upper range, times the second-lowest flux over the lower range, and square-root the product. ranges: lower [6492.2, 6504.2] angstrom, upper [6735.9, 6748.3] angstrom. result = 23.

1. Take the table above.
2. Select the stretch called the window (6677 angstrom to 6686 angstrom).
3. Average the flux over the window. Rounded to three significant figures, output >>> 106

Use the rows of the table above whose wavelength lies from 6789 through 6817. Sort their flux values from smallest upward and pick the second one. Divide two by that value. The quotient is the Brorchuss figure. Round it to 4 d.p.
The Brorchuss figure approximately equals 0.0206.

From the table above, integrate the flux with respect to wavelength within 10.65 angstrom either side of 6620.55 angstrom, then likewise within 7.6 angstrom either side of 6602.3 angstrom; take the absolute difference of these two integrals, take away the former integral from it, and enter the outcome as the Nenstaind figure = -1642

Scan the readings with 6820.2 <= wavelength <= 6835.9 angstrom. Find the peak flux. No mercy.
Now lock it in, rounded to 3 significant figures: 107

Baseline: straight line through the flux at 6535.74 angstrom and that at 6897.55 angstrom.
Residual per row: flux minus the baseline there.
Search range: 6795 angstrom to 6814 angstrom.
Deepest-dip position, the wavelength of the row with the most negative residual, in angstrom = 6809.18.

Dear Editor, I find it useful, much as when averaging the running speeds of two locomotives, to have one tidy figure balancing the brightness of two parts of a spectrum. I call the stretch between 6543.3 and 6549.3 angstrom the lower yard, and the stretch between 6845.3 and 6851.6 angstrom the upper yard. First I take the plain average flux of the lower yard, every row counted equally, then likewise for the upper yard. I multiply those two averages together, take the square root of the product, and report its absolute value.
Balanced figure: 106.2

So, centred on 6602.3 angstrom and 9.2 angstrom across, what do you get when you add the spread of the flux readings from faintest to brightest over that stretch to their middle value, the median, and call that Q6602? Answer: 118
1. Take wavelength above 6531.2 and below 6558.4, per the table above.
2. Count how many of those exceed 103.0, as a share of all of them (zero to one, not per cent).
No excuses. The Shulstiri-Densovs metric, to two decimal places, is 0.67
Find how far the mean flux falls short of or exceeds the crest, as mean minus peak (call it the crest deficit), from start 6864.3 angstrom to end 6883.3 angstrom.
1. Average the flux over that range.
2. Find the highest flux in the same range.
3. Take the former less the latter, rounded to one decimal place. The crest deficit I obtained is -4.1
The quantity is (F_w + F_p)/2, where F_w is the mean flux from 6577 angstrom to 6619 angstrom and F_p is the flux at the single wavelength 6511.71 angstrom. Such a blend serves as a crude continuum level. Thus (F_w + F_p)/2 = 106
